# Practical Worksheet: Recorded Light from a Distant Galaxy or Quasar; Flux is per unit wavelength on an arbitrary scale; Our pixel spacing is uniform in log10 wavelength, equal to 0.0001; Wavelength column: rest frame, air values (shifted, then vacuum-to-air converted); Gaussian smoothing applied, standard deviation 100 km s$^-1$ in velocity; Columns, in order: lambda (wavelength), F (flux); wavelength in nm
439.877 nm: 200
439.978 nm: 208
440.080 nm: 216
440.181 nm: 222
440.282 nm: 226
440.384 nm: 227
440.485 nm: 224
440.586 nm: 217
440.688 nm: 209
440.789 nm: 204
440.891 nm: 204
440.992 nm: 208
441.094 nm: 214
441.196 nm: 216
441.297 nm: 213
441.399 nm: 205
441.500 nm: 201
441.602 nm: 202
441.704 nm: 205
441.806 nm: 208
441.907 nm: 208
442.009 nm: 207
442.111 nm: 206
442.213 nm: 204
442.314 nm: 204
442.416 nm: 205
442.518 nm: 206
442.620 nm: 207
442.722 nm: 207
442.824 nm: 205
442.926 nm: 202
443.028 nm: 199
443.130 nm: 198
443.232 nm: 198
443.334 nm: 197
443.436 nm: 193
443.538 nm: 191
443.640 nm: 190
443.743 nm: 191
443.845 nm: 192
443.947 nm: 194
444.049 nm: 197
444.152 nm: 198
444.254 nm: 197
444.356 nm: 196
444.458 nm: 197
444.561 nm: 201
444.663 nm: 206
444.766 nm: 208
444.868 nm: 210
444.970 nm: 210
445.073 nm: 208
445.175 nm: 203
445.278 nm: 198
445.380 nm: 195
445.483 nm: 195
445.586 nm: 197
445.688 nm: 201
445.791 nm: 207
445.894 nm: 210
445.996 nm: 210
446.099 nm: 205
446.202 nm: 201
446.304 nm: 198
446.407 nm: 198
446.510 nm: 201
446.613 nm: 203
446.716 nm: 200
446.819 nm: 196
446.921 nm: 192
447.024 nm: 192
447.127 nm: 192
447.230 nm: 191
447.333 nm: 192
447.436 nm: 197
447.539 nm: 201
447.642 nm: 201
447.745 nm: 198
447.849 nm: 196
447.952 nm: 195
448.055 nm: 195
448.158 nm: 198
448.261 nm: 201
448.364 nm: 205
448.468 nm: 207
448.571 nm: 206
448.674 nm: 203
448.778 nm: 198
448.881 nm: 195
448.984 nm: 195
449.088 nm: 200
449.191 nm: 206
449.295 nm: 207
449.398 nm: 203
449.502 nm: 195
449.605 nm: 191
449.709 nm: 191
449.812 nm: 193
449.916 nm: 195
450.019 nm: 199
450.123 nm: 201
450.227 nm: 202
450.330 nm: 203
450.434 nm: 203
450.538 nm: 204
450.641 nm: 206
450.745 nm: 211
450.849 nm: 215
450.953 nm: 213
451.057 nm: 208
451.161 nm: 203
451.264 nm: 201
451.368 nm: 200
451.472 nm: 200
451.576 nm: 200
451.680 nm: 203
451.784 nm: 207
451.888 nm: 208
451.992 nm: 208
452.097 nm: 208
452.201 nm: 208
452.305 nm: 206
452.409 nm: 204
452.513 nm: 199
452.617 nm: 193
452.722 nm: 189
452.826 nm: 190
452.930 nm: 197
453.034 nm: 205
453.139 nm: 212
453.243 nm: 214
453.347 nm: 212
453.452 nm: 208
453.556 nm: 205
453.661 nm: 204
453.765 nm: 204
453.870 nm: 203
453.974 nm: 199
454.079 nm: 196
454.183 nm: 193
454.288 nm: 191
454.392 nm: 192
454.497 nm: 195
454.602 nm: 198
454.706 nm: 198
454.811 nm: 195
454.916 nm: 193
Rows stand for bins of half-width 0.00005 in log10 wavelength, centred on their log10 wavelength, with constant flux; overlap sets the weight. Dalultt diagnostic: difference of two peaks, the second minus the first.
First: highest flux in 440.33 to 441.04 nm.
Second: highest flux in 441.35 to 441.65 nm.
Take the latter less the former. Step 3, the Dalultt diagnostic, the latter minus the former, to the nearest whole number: -22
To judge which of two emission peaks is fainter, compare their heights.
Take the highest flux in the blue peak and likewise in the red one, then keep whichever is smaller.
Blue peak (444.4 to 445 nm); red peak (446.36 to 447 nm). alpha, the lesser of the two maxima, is 203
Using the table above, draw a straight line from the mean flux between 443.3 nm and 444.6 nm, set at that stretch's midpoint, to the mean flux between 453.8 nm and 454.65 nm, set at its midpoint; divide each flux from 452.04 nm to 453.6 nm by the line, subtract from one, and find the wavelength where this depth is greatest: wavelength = 452.722 nm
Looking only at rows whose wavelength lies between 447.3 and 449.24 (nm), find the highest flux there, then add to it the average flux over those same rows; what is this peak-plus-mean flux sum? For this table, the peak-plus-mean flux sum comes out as 406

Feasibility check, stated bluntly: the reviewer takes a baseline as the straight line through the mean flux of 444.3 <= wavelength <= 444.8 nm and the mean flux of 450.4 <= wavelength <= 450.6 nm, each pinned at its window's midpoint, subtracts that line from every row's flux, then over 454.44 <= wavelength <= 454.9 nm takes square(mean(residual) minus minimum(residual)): 2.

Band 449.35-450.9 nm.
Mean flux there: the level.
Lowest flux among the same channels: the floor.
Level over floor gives 1.051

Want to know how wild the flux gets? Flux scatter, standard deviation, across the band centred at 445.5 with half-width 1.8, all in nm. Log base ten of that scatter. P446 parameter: 0.78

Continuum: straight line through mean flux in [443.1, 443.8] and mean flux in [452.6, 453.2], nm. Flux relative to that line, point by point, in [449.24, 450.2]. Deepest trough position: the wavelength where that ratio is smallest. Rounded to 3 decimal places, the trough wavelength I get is 449.709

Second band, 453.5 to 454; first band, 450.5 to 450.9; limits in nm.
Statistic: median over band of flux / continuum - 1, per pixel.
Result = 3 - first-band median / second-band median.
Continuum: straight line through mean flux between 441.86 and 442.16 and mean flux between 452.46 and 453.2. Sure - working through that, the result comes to 1.7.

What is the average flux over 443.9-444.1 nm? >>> 196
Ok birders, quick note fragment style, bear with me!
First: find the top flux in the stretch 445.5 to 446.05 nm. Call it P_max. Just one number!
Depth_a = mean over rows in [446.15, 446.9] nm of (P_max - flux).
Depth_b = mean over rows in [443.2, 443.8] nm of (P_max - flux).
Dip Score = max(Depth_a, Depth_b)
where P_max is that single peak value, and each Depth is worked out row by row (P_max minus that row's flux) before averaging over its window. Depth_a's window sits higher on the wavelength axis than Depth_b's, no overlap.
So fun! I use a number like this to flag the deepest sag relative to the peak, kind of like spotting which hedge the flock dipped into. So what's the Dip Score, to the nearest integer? 17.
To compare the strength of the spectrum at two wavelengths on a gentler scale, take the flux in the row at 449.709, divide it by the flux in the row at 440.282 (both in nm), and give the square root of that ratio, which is 0.919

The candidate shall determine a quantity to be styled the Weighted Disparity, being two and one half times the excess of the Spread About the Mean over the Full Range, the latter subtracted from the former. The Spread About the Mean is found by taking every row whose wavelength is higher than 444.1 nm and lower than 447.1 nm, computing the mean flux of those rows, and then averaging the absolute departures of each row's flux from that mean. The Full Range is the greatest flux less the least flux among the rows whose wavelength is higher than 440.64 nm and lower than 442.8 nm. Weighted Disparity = -26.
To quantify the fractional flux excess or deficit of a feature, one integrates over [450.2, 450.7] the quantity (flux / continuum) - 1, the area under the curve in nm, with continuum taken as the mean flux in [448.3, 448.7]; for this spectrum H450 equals -0.004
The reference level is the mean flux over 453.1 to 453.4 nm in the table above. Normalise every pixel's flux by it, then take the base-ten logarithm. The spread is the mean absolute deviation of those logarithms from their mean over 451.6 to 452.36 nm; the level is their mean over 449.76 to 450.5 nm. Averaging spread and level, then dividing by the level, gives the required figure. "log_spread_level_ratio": 0.45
